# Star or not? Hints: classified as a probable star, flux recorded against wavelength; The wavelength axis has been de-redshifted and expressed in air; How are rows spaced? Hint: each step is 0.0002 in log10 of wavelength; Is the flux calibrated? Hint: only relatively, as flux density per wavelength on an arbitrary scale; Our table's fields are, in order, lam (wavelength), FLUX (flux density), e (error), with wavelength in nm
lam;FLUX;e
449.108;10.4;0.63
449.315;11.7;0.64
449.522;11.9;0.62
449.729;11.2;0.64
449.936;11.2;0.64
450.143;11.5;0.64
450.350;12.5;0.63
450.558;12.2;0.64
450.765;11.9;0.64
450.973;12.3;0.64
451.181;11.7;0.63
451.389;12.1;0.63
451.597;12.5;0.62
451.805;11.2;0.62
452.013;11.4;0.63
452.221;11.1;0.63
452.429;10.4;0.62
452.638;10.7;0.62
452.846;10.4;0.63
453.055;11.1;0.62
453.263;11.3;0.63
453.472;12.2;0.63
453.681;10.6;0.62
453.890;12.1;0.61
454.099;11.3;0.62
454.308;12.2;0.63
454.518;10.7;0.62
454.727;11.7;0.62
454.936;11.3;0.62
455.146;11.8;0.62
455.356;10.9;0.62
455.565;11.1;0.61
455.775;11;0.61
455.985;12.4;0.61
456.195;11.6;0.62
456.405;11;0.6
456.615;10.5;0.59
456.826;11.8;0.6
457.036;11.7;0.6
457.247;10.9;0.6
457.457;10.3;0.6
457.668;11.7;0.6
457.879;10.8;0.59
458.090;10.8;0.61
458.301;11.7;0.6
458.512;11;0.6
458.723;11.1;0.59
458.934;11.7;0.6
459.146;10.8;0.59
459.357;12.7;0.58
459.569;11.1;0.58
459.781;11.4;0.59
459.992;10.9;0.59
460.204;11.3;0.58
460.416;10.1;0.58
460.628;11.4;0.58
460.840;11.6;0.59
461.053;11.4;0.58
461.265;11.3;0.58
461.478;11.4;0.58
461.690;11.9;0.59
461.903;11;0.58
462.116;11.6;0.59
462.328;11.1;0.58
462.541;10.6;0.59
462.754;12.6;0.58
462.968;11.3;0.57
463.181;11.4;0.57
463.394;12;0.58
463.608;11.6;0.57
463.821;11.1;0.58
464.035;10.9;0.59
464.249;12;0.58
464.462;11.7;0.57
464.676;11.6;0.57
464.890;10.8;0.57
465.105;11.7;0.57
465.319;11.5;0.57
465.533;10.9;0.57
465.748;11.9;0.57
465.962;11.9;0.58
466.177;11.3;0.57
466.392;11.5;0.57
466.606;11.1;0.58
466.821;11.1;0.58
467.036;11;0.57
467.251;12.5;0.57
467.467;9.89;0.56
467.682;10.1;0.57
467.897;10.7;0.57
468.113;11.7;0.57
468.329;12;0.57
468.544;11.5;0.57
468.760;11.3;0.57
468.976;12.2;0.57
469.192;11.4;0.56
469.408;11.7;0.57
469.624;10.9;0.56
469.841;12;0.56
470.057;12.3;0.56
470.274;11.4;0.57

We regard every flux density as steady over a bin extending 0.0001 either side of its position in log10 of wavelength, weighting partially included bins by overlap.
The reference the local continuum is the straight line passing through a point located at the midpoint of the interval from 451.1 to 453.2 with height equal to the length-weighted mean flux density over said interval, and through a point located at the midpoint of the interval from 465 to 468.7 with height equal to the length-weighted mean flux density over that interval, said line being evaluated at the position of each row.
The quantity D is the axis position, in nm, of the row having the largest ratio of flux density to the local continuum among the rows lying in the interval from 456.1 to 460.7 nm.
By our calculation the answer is 459.357 nm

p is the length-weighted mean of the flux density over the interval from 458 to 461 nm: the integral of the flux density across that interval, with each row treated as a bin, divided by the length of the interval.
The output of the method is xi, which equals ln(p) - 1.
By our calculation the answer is 1.42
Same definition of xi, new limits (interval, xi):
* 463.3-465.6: 1.44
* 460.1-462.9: 1.43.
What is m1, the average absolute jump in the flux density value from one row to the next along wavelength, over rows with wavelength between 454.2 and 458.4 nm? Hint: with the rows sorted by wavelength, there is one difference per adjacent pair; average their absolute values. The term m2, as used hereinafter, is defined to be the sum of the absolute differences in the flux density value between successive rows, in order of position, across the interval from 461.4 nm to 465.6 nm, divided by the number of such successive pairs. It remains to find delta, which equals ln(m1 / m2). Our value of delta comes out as 0.14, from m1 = 0.73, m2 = 0.64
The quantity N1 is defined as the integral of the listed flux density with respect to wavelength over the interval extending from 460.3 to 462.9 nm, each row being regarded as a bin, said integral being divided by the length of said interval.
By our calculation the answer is 11.3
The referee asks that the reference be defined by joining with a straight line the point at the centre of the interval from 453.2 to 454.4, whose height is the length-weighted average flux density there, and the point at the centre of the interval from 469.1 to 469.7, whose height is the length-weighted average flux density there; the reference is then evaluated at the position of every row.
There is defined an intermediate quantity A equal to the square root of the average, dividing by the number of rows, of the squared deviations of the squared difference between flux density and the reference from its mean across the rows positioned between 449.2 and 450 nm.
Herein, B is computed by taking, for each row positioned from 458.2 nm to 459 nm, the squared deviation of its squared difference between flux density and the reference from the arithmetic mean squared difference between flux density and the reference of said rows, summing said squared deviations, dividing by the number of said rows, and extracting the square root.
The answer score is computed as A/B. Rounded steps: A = 0.11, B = 0.11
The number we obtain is 0.9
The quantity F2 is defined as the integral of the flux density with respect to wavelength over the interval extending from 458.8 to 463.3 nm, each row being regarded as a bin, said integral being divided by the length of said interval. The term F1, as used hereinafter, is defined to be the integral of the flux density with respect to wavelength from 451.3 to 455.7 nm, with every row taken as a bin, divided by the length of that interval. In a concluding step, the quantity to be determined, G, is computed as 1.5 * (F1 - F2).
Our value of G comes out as 0.0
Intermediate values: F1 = 11.3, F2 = 11.4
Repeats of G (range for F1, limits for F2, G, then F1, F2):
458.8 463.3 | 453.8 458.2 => 0.1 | 11.4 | 11.3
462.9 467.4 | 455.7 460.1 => 0.3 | 11.5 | 11.3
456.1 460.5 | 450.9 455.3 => -0.3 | 11.2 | 11.4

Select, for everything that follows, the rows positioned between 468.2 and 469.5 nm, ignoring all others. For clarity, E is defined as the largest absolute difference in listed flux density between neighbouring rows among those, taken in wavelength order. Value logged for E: 0.9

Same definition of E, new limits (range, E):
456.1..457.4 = 1.3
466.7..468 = 2.6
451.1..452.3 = 1.3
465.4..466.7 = 1.0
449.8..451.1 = 1.0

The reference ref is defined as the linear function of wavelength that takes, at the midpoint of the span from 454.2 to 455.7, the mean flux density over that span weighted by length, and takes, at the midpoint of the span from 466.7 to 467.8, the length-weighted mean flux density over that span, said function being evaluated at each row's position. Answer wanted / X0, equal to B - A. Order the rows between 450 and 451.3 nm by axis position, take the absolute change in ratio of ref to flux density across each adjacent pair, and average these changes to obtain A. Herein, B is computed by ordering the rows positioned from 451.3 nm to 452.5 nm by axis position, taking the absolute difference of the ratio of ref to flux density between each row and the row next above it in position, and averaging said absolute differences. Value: 0.009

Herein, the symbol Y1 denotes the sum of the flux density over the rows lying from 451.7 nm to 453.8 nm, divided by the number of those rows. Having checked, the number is 11.0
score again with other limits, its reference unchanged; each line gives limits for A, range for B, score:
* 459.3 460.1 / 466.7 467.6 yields 0.6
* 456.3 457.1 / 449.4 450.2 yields 4.6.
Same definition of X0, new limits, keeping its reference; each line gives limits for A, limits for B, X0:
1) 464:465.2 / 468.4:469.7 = -0.006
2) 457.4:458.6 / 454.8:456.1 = -0.017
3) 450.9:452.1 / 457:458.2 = 0.021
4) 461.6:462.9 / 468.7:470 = -0.013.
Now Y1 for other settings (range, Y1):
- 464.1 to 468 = 11.3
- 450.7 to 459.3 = 11.3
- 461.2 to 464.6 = 11.5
